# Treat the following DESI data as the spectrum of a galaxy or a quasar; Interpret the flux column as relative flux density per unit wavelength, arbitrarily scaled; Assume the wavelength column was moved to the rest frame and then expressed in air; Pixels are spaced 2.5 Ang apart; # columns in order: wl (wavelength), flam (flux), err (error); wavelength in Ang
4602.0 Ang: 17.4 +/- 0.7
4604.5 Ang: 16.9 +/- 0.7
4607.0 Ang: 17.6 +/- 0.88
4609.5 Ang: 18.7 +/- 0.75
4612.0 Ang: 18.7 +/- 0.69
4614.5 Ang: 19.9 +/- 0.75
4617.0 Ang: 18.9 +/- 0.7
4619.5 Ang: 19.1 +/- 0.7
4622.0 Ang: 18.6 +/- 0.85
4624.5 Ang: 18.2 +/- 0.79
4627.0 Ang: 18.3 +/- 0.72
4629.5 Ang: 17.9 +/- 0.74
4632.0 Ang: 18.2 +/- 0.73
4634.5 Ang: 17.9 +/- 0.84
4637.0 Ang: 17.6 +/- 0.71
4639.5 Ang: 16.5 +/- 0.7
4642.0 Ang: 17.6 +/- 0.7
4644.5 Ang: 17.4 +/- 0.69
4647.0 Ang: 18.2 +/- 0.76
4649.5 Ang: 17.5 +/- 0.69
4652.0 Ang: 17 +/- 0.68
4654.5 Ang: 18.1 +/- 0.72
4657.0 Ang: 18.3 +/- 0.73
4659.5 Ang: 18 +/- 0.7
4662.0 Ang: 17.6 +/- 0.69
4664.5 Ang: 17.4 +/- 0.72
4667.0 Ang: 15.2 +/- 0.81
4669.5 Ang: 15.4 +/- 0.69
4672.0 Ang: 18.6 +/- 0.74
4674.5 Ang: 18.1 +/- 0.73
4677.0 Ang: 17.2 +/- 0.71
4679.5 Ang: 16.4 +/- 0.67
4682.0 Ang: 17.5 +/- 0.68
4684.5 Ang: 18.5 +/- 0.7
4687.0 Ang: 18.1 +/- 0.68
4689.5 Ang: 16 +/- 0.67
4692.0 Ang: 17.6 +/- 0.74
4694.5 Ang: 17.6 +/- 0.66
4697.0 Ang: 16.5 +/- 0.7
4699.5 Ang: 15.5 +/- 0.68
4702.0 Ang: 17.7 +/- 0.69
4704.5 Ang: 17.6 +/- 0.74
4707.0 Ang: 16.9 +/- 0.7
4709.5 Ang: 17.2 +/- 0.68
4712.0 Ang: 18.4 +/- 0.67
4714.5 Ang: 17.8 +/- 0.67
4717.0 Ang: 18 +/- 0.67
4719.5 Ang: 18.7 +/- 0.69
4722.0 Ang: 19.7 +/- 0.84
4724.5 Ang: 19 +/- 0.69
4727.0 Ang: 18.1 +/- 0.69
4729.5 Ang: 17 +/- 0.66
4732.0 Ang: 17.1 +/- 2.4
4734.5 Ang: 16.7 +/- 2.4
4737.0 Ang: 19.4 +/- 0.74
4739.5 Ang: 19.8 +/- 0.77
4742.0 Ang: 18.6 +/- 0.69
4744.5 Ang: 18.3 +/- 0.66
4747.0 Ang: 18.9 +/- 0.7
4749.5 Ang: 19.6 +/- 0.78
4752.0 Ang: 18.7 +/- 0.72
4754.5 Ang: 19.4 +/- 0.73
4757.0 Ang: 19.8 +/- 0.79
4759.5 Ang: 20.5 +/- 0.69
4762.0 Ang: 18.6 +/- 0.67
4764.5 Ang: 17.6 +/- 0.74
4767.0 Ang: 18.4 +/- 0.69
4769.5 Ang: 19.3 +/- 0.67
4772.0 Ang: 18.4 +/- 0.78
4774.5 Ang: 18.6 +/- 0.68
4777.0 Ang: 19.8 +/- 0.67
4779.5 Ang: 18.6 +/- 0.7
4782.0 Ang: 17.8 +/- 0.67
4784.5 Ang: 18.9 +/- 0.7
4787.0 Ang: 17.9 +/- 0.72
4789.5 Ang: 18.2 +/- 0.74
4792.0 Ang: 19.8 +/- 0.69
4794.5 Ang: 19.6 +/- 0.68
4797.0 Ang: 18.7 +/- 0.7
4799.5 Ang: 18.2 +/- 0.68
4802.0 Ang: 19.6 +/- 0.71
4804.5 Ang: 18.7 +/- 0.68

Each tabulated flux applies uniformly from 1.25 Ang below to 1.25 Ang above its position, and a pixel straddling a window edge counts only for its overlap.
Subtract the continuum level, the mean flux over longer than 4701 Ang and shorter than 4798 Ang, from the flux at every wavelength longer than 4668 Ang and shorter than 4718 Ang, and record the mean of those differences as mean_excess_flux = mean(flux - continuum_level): -1.2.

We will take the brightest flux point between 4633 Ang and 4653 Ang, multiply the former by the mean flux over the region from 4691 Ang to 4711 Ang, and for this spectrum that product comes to 311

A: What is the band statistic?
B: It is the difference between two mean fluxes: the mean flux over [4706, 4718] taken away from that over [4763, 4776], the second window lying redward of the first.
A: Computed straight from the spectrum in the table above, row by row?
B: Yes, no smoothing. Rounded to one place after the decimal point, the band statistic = 0.8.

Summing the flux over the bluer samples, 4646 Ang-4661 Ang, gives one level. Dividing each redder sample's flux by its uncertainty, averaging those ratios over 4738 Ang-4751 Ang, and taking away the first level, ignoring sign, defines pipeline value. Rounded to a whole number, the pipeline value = 81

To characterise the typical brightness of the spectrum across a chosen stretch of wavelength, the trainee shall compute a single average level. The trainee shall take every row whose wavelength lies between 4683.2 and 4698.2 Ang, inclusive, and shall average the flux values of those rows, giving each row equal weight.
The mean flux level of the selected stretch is 17.4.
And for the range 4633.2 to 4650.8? 17.5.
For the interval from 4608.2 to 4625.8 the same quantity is 18.9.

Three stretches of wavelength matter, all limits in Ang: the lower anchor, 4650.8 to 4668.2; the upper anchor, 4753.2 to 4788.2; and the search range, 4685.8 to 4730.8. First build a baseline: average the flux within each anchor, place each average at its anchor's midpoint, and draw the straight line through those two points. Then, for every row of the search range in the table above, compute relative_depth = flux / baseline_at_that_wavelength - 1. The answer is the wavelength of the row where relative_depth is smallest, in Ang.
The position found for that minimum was 4699.5 Ang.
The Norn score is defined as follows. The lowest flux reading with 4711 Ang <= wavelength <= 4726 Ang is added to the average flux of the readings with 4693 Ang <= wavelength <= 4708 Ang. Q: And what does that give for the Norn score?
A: 34.8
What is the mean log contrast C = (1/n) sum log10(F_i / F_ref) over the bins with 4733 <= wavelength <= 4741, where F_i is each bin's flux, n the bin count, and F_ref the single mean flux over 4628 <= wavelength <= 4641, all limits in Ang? 0.02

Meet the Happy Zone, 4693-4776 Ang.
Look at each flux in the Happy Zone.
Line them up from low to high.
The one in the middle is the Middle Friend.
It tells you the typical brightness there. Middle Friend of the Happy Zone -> 18.4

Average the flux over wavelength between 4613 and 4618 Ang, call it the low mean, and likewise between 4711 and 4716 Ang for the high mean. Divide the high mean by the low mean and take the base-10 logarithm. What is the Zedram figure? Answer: -0.030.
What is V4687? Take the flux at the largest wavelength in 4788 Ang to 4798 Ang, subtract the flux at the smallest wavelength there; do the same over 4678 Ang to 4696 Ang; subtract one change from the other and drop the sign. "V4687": 0.7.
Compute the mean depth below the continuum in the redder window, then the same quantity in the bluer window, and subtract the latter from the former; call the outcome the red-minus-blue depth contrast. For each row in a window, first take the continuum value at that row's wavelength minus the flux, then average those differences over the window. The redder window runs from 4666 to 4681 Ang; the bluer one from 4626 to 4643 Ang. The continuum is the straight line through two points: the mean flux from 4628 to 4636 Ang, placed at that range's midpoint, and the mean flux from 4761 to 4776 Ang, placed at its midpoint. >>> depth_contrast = 1.0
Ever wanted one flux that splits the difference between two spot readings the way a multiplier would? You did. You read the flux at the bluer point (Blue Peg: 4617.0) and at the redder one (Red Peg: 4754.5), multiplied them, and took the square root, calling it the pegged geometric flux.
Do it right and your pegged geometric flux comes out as 19.1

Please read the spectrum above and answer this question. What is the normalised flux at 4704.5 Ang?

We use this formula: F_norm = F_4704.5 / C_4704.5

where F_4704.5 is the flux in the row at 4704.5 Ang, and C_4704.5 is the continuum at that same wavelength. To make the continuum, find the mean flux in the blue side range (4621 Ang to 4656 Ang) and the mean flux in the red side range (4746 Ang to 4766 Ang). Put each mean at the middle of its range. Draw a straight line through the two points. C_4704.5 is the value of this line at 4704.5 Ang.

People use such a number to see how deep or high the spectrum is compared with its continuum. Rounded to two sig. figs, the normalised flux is 0.95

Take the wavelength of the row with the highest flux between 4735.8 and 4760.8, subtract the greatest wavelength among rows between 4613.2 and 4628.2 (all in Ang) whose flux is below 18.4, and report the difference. 132.5 Ang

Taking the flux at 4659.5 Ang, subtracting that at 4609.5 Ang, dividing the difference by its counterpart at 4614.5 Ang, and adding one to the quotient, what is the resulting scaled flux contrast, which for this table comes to 0.96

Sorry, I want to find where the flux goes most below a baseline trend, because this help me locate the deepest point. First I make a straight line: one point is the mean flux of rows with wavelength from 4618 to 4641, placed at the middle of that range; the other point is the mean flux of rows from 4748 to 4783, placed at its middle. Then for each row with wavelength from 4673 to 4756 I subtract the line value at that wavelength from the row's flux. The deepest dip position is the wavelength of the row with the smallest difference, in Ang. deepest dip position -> 4699.5 Ang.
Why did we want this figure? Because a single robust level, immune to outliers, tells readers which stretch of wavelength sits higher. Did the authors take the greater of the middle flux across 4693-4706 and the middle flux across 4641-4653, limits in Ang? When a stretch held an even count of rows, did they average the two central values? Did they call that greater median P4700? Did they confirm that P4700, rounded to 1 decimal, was 17.6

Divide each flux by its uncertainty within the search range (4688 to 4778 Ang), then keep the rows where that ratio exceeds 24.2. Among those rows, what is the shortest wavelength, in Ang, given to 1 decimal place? 4694.5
